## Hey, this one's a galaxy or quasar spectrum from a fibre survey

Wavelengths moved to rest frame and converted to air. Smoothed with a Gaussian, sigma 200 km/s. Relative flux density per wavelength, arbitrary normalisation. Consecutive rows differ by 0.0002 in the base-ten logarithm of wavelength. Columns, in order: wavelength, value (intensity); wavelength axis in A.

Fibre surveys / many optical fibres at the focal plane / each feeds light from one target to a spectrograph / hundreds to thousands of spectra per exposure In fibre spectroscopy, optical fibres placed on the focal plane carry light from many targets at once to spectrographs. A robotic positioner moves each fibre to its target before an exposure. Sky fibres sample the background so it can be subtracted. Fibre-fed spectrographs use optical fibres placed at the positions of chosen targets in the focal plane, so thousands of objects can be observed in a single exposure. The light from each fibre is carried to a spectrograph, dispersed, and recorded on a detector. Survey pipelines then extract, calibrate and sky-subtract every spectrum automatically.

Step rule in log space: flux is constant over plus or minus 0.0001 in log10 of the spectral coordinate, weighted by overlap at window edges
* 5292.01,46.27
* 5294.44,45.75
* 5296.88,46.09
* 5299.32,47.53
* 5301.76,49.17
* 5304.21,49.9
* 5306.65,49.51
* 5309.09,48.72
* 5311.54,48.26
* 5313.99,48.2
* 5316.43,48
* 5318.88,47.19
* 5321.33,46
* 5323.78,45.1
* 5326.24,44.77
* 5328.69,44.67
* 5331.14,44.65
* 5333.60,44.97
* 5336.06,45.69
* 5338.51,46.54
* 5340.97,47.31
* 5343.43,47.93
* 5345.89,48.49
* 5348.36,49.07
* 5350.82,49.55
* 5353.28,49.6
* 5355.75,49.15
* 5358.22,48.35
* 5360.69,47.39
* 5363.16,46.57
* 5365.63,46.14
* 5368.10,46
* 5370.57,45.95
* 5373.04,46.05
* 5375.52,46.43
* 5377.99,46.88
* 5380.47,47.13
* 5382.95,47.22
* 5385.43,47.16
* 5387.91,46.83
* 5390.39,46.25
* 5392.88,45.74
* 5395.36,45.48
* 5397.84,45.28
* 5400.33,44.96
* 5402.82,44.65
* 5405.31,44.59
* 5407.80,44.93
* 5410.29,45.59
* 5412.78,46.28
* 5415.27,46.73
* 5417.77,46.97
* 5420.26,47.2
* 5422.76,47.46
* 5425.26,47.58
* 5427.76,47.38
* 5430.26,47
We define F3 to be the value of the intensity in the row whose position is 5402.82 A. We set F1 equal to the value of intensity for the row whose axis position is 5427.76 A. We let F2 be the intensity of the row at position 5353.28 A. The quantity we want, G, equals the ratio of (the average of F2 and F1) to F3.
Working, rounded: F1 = 47.38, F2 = 49.6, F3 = 44.65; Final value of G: 1.09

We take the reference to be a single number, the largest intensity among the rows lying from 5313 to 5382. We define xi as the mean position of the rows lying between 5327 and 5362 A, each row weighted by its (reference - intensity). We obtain 5338.3 A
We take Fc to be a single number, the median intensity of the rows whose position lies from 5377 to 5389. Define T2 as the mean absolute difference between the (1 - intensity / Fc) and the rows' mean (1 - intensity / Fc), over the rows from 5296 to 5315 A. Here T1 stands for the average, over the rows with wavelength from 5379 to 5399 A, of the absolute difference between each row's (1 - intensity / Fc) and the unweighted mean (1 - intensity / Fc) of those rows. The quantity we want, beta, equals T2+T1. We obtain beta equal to 0.0340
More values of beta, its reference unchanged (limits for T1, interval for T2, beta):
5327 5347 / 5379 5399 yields 0.0421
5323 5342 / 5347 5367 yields 0.0410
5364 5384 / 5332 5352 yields 0.0375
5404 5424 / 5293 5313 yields 0.0452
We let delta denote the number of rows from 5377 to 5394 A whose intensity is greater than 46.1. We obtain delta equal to 6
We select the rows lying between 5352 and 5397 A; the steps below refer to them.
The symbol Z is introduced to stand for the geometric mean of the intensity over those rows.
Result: 46.9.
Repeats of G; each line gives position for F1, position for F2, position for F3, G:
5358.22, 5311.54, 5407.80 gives 1.08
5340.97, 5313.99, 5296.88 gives 1.04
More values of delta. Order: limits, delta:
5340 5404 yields 18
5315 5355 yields 9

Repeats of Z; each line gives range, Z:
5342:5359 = 48.9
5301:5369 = 47.4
